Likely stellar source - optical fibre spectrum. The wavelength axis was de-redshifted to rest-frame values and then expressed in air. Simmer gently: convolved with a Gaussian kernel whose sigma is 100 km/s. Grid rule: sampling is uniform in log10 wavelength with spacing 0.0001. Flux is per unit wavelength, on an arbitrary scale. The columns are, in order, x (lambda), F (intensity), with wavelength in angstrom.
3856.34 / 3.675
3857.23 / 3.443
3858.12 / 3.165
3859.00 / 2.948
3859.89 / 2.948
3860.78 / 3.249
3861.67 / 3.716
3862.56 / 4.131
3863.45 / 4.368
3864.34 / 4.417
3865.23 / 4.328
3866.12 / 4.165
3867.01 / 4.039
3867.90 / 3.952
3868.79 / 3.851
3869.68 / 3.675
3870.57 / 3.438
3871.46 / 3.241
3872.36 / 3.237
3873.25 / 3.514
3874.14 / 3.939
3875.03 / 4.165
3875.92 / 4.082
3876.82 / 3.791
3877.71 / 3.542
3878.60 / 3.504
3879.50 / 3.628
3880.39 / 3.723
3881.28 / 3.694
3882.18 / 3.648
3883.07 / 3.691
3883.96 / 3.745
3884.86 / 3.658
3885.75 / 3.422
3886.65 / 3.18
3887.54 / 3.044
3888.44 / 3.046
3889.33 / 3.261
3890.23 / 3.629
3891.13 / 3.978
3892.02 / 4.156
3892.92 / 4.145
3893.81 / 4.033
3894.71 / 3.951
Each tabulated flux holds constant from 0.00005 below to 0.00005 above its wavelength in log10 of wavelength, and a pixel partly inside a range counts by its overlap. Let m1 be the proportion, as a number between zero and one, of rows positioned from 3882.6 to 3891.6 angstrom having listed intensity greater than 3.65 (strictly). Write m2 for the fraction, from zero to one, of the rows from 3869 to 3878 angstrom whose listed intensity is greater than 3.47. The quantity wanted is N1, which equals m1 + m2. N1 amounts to 1.10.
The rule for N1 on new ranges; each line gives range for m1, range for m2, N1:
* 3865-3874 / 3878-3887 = 1.40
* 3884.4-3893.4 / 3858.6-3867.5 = 1.10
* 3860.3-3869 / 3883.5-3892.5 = 1.40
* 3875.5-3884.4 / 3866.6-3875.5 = 1.30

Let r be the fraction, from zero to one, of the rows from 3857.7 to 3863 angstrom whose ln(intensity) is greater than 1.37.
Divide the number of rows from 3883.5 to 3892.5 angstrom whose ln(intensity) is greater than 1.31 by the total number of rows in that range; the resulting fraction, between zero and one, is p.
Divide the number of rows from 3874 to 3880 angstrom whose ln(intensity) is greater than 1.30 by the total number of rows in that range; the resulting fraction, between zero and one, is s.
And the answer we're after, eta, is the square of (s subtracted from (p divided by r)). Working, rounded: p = 0.30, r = 0.17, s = 0.57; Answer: 1.5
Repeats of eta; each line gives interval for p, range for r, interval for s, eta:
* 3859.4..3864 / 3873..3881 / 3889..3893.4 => 1.4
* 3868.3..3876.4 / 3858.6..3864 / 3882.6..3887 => 0.9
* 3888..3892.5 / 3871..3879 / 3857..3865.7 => 0.5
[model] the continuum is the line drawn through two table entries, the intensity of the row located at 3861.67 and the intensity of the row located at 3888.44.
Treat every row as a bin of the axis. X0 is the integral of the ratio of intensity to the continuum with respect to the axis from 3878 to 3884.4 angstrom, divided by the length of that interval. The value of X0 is 1.14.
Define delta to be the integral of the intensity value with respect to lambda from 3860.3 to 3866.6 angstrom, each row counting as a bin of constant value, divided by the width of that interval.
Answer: 4.05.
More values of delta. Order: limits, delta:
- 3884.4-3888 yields 3.32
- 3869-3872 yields 3.47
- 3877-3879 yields 3.57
